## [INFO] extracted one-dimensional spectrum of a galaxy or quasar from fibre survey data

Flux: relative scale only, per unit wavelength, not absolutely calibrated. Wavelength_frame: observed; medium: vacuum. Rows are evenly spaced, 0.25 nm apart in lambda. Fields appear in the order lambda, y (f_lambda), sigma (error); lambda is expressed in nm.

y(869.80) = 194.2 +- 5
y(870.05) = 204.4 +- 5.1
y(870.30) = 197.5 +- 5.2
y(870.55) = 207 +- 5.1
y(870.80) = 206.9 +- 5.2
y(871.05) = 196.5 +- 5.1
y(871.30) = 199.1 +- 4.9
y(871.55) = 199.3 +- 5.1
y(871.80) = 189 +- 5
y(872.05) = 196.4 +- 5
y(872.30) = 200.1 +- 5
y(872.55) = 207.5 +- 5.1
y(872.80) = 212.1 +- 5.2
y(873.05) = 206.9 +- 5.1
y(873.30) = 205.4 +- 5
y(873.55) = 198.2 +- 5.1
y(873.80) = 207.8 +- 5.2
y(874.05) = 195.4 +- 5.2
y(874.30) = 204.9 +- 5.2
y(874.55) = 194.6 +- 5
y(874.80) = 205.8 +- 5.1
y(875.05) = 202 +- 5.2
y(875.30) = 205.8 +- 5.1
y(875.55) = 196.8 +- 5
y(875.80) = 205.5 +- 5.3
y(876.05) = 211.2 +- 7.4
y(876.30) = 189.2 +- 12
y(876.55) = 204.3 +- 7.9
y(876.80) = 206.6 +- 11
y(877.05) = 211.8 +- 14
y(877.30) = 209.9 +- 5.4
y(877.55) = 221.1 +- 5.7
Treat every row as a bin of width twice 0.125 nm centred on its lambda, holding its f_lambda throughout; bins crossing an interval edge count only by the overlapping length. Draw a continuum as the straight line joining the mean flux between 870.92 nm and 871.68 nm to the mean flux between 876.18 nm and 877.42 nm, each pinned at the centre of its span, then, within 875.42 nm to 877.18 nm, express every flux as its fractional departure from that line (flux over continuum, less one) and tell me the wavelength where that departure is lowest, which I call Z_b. 876.30 nm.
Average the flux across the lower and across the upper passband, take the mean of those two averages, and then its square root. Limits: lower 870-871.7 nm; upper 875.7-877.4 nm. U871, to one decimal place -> 14.3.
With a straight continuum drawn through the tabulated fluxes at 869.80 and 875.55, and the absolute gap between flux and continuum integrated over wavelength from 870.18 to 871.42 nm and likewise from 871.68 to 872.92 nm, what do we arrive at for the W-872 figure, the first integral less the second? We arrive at -1.7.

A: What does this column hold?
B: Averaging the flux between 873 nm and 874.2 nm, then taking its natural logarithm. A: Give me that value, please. 5.31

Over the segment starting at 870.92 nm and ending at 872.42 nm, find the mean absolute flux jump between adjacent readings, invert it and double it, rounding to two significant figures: 0.41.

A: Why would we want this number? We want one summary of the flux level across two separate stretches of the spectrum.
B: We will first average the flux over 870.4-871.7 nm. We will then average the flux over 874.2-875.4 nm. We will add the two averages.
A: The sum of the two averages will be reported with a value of 404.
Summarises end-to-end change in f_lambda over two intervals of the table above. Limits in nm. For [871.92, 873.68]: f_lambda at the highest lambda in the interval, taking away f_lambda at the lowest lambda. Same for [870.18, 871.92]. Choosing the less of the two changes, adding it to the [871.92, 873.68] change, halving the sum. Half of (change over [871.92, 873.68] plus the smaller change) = -3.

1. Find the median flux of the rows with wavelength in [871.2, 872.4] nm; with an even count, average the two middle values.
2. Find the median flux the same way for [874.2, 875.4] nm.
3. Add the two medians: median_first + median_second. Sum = 404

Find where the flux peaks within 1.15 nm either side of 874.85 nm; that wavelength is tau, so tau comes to 873.80 nm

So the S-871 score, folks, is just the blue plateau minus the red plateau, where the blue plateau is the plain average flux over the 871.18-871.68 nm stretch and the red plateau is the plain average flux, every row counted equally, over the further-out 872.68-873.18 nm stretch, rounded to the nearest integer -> -10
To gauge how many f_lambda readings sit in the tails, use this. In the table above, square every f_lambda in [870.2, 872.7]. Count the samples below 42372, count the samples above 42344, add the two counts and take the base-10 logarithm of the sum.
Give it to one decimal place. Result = 1.0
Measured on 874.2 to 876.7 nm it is 1.1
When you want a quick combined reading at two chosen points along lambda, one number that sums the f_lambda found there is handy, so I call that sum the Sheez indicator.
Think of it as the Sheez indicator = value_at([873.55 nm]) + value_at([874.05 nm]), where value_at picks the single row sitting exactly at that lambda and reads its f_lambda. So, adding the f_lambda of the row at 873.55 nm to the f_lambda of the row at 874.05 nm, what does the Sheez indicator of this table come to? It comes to 394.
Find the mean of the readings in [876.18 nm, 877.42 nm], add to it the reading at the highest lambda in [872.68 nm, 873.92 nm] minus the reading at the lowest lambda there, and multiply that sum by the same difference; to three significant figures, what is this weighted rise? -860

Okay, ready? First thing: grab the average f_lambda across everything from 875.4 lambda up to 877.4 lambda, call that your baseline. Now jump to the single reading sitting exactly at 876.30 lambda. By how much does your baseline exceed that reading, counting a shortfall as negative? 15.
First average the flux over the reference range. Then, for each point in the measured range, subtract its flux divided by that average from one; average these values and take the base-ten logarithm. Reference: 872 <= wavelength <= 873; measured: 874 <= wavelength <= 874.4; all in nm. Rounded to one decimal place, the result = -1.7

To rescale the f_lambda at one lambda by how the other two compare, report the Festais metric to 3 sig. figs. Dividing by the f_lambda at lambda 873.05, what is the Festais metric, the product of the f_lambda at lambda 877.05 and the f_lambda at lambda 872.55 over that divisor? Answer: 212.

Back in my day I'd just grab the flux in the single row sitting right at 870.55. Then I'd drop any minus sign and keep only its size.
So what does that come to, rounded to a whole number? 207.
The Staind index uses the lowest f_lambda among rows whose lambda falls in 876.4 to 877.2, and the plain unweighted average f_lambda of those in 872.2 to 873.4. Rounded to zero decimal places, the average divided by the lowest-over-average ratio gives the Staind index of 209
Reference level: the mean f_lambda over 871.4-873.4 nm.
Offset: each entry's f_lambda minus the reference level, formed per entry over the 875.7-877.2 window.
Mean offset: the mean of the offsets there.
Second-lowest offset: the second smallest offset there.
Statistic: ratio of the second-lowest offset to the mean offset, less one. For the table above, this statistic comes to -0.2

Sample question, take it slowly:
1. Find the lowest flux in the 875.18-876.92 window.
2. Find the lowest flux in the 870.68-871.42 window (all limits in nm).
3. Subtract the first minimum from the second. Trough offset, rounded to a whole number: 7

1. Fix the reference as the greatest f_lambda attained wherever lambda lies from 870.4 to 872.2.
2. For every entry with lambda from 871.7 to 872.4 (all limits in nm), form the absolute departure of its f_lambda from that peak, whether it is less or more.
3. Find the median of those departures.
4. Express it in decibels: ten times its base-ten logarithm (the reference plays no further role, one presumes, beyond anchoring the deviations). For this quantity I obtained 10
